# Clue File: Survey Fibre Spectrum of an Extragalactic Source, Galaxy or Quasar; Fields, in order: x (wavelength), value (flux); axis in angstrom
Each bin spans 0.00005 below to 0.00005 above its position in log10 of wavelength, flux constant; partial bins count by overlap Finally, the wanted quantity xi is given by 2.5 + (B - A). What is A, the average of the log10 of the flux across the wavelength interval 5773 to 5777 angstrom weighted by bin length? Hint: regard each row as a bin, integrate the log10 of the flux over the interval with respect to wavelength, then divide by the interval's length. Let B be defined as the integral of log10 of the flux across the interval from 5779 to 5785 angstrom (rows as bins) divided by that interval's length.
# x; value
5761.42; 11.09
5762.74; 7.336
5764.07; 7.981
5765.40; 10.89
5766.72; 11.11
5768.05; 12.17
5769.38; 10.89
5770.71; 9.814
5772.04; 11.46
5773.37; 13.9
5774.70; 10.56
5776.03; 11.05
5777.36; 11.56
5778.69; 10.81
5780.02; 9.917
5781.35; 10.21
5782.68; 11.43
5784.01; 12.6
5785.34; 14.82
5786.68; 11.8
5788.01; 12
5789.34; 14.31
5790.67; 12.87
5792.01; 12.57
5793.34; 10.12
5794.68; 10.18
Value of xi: 2.48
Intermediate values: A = 1.064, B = 1.05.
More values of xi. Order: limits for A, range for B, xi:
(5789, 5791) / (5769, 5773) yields 2.40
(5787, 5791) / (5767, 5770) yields 2.44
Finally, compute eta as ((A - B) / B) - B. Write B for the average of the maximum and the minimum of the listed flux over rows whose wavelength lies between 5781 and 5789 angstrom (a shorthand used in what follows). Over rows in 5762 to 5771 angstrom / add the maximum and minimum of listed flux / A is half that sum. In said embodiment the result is -12.7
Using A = 9.8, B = 12.5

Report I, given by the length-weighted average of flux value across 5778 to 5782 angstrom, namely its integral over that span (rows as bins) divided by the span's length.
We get 10.3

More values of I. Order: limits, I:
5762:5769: 10.0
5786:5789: 12.2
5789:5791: 13.6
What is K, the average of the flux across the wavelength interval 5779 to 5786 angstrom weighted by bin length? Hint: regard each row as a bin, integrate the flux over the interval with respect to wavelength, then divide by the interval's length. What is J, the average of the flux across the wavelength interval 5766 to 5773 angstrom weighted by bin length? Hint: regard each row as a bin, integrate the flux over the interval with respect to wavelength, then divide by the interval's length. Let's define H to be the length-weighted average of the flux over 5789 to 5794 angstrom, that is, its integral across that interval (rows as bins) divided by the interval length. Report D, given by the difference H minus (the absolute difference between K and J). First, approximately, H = 12.35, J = 11.2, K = 11.8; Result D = 11.8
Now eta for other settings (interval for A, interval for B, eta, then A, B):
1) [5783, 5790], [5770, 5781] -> -11.7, 13.3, 11.9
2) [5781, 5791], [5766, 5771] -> -10.9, 12.5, 11.0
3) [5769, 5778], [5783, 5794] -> -12.5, 11.9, 12.5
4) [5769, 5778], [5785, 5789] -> -13.4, 11.9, 13.3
